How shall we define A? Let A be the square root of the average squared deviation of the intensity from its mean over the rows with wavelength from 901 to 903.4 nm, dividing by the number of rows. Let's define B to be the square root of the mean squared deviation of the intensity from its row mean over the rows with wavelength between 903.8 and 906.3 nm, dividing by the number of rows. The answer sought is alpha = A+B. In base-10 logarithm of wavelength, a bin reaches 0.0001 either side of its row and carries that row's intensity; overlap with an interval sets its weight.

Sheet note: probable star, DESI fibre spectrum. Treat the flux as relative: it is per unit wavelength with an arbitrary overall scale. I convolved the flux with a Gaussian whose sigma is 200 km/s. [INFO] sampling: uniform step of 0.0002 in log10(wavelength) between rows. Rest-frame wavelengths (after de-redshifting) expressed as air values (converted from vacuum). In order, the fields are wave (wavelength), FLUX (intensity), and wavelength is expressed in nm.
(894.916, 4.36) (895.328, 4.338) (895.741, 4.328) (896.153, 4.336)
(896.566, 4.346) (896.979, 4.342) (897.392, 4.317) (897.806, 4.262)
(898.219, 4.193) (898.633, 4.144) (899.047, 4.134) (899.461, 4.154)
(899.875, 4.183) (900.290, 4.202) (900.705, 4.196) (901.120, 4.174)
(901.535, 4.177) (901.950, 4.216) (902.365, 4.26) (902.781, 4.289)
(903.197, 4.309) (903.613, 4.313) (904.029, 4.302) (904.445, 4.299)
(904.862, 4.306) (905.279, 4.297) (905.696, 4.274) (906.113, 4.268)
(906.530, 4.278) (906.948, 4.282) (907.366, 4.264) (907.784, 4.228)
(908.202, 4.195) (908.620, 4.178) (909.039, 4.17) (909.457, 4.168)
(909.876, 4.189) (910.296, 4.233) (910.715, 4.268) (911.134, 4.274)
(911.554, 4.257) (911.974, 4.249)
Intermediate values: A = 0.052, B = 0.015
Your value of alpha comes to 0.067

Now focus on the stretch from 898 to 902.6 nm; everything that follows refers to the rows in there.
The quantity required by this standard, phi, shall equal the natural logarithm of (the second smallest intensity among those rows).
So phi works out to 1.42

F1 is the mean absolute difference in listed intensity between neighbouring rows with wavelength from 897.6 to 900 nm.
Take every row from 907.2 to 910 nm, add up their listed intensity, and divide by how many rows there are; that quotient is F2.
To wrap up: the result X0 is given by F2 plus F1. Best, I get 4.23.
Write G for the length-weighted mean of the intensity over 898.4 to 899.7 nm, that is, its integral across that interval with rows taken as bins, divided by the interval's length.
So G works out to 4.15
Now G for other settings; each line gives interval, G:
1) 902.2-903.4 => 4.29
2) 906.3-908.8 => 4.24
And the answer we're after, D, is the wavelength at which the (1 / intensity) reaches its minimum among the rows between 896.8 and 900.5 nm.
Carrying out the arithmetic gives 896.979 nm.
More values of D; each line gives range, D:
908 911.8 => 911.134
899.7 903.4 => 903.197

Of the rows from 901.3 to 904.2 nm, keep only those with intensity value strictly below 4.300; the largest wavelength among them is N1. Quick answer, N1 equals 902.781 nm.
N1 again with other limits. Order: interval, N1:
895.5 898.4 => 898.219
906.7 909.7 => 909.457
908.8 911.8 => 911.554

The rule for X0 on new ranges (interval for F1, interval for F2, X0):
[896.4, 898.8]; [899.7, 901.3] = 4.23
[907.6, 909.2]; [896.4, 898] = 4.34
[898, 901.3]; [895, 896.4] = 4.36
